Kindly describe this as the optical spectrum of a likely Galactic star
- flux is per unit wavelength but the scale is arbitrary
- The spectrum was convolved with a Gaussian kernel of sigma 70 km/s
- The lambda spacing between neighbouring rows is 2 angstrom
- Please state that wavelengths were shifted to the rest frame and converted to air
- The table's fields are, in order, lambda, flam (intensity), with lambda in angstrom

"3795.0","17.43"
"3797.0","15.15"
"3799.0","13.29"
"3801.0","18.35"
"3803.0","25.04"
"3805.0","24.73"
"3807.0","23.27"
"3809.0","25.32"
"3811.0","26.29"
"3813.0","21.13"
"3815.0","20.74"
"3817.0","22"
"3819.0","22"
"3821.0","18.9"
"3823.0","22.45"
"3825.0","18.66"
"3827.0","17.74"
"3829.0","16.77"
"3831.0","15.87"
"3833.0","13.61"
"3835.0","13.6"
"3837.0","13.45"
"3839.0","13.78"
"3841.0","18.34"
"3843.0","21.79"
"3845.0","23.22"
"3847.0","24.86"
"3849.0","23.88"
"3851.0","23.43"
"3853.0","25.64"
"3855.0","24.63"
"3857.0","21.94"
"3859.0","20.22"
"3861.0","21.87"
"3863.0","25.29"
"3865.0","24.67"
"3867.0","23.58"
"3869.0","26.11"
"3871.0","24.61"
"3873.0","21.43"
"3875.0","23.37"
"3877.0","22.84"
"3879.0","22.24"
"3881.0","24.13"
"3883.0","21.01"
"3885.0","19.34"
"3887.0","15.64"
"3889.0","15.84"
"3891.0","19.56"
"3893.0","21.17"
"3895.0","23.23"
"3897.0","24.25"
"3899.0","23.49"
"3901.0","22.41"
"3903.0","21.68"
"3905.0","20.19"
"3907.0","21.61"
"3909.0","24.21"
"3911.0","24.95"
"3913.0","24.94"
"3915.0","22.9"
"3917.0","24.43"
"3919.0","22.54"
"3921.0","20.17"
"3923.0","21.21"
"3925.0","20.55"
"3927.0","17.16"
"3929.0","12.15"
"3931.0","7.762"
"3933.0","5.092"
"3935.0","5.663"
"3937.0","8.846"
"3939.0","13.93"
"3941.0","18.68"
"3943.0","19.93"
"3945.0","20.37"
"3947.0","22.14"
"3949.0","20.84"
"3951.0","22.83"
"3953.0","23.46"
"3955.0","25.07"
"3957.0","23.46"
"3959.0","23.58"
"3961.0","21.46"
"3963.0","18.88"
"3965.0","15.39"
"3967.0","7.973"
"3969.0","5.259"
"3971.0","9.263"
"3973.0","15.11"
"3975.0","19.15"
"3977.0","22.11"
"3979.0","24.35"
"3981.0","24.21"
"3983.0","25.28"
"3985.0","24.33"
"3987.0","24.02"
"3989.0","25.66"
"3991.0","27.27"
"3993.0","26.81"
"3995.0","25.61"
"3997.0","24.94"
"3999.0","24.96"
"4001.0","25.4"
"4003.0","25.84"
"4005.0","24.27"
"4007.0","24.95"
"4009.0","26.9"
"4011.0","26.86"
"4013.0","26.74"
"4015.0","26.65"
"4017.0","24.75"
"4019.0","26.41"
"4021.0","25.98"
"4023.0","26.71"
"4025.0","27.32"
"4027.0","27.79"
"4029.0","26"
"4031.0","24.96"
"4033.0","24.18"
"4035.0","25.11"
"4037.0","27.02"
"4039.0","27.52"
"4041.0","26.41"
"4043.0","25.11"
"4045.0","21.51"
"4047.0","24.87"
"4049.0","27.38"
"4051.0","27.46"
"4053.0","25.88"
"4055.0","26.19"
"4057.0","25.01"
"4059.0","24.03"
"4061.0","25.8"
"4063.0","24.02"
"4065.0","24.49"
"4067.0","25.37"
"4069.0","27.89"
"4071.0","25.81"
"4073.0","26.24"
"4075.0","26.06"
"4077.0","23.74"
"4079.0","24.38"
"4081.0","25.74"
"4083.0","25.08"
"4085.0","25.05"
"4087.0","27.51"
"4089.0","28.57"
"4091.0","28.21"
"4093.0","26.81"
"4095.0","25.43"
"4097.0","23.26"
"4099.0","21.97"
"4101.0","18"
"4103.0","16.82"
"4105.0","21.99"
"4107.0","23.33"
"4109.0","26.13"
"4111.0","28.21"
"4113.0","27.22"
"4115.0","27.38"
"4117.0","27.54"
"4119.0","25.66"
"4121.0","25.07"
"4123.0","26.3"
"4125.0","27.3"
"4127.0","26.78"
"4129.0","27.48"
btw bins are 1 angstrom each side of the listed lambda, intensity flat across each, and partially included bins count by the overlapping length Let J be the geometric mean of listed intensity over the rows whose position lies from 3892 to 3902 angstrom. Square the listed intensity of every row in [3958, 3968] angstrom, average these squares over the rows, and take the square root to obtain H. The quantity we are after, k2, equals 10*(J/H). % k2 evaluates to 12.5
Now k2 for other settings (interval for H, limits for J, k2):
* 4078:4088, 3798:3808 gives 8.0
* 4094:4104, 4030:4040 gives 12.1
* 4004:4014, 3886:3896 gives 7.3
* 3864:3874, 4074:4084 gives 10.4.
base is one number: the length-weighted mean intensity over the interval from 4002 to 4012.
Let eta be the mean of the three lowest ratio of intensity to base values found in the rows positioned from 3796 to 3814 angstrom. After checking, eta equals 0.61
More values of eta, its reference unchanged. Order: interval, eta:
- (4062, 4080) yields 0.93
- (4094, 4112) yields 0.73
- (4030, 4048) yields 0.91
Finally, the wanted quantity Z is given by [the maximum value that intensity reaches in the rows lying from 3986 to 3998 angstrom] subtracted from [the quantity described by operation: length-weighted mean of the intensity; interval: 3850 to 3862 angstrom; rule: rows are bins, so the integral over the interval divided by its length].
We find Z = -4.3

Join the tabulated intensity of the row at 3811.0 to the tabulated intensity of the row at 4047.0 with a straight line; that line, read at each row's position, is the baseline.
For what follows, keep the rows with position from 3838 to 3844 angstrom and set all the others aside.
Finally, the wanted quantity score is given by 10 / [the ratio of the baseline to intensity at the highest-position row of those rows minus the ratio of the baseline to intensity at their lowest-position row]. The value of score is -14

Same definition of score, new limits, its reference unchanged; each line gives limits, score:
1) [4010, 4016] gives 1549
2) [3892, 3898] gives -64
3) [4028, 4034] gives 140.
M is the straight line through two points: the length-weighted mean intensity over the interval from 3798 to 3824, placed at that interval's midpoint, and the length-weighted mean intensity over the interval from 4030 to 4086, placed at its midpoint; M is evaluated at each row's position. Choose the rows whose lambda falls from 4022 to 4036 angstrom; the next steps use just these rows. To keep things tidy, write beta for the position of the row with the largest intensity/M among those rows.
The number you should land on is 4027.0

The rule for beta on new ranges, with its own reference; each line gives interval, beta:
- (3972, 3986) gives 3983.0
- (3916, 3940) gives 3917.0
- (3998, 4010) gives 4009.0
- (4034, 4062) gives 4039.0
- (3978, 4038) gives 3991.0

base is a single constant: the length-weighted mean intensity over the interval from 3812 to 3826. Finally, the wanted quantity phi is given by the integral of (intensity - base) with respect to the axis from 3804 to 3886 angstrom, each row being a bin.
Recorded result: 49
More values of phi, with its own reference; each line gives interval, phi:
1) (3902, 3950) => -116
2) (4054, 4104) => 201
